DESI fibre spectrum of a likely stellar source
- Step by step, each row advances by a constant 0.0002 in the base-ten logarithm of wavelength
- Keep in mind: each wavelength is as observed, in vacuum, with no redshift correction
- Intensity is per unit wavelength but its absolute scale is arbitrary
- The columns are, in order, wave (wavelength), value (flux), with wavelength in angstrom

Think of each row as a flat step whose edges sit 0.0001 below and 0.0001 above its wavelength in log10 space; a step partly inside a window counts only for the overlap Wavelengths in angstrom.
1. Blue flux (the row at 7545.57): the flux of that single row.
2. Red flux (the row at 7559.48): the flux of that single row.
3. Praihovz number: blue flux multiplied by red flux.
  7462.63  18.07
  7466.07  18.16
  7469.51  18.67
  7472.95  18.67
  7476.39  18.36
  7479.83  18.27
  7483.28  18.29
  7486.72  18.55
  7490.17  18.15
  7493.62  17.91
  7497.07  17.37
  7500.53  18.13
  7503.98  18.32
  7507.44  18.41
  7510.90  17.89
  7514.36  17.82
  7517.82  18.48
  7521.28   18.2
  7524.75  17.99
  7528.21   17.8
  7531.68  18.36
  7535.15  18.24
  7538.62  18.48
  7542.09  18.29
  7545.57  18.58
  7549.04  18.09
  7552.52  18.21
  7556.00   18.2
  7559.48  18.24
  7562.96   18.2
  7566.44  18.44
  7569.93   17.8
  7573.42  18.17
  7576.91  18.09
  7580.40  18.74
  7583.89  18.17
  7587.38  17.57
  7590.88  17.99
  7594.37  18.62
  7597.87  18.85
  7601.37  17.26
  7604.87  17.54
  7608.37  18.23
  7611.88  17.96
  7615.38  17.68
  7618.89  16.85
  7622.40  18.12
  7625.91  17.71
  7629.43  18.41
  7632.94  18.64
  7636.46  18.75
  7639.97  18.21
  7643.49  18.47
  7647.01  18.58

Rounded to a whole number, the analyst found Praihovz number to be 339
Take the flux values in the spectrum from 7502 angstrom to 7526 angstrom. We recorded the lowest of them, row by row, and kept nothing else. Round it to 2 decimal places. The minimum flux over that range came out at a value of 17.82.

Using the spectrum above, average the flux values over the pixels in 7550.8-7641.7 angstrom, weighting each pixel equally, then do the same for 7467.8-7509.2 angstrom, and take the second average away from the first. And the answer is -0.16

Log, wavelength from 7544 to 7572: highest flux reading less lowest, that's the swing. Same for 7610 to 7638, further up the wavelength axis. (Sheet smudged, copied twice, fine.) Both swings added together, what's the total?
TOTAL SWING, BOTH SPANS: 2.68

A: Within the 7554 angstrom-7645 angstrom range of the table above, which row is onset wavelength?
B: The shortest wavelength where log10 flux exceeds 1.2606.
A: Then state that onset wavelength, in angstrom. 7559.48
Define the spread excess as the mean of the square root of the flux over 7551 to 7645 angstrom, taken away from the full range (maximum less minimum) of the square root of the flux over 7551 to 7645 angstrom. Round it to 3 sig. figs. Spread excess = -4.02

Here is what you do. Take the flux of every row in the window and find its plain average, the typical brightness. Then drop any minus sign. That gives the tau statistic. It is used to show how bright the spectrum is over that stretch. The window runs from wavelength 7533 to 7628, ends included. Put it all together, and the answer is 18.1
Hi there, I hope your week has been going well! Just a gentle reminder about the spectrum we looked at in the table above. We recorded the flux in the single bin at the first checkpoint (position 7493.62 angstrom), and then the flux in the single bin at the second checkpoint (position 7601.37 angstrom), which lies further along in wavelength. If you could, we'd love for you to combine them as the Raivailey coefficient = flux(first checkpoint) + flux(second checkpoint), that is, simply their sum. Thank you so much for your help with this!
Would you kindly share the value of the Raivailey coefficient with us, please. 35.2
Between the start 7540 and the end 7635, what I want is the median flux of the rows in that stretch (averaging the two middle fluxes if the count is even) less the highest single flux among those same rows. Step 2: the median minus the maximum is -0.7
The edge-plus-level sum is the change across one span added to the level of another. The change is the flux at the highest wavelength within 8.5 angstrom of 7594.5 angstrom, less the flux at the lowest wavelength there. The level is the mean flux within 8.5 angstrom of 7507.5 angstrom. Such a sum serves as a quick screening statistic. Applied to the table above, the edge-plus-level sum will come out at 17.8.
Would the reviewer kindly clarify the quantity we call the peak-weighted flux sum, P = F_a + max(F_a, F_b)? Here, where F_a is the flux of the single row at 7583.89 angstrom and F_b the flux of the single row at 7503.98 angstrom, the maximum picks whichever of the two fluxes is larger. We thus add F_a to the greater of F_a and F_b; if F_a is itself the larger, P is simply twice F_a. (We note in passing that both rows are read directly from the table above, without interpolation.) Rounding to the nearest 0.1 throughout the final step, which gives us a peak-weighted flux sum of 36.5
